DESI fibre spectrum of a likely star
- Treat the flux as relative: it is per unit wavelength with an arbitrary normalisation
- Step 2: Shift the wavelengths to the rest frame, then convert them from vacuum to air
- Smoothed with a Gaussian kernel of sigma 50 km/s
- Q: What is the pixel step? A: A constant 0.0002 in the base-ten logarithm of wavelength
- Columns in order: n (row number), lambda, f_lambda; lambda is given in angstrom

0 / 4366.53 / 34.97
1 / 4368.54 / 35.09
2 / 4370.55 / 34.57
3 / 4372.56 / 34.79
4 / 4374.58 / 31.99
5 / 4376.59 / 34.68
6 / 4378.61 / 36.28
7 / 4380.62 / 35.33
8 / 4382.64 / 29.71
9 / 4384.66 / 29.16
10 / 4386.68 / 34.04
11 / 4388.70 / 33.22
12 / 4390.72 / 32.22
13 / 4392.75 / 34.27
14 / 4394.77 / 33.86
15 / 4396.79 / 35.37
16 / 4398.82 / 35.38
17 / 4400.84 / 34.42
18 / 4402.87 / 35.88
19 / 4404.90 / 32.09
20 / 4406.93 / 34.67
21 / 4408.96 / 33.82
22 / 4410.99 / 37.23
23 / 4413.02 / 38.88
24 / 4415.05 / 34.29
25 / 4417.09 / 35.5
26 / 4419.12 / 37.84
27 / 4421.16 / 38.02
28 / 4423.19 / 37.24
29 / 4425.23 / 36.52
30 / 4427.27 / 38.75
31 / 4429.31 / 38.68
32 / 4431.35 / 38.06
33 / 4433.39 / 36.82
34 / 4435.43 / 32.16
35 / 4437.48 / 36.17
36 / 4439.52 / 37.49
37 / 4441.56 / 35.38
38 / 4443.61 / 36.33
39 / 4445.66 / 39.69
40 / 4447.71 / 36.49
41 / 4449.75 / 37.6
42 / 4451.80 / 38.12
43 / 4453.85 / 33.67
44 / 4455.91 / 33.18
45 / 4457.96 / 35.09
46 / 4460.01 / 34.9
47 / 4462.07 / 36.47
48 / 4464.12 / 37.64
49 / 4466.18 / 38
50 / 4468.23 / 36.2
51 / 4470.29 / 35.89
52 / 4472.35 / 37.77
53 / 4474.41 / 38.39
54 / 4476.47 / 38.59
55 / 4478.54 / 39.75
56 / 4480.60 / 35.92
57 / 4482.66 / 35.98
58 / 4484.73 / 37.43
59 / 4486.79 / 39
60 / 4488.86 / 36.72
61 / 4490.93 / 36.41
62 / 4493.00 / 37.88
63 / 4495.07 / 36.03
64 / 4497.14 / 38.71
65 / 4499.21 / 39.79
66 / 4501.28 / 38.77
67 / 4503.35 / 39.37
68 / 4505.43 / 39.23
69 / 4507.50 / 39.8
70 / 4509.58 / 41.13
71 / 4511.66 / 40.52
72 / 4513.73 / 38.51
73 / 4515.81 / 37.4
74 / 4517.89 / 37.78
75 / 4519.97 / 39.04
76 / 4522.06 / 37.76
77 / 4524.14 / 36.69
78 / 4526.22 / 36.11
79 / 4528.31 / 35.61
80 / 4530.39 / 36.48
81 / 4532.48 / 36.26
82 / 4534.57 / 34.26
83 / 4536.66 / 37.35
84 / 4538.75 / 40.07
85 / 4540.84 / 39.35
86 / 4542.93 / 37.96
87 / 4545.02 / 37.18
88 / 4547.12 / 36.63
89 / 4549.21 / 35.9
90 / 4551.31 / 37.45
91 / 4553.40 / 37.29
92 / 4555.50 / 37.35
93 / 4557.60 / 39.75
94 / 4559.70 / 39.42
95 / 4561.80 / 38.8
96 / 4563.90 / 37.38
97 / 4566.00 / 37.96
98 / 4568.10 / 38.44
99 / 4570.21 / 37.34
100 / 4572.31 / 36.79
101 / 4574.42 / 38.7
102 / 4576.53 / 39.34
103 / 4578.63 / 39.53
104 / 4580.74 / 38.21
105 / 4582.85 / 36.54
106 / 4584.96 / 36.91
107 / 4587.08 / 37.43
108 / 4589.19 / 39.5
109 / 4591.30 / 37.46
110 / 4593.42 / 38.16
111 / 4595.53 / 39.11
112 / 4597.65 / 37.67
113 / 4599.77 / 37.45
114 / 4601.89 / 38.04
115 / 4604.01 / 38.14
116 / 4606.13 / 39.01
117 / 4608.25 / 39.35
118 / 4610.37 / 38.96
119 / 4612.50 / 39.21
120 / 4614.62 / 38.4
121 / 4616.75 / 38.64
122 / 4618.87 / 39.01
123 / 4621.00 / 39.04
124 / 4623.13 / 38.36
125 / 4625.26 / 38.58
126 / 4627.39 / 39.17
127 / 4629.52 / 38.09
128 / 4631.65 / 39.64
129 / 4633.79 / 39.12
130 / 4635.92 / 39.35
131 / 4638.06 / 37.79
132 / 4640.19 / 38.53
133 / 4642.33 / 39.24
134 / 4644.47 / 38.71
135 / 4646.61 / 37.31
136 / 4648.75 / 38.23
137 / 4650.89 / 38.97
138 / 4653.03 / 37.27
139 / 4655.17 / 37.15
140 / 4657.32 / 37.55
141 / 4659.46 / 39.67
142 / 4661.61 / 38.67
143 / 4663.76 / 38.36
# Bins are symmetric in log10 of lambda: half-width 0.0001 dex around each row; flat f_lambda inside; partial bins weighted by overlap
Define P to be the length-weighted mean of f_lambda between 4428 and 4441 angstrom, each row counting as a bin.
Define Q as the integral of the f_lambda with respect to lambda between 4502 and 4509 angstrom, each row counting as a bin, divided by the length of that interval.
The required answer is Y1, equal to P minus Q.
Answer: -3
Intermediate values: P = 36.6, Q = 39.5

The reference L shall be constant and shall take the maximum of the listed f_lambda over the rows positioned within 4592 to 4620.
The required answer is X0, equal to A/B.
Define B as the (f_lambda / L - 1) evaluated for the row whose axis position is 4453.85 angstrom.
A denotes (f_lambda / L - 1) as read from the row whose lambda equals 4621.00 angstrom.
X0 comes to 0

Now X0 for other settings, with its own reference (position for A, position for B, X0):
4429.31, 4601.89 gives 1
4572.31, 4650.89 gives 7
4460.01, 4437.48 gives 1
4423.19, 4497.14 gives 3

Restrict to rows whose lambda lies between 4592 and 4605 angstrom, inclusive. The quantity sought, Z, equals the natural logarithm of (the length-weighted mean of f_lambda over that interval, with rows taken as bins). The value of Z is 3.64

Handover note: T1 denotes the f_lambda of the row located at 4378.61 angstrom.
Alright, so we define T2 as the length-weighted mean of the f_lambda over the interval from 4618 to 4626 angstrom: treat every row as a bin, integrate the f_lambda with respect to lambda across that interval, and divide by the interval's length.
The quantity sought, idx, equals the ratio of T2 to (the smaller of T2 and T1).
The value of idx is 1.07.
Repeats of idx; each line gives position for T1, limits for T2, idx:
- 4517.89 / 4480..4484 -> 1.00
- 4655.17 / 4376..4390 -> 1.00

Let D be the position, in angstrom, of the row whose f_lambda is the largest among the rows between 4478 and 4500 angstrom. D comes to 4499.21 angstrom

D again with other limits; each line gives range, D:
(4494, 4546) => 4509.58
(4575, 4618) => 4578.63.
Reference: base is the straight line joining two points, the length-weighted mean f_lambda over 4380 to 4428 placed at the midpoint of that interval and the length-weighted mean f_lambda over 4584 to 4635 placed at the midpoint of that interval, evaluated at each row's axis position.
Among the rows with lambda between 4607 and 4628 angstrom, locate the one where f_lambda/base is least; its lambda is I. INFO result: 4623.13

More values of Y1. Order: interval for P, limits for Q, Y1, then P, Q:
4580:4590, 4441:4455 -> 1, 37.6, 36.7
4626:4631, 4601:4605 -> 1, 38.7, 38.1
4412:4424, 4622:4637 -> -2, 37.0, 38.9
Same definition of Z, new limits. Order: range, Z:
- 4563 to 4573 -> 3.63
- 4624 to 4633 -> 3.66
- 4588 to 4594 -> 3.65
